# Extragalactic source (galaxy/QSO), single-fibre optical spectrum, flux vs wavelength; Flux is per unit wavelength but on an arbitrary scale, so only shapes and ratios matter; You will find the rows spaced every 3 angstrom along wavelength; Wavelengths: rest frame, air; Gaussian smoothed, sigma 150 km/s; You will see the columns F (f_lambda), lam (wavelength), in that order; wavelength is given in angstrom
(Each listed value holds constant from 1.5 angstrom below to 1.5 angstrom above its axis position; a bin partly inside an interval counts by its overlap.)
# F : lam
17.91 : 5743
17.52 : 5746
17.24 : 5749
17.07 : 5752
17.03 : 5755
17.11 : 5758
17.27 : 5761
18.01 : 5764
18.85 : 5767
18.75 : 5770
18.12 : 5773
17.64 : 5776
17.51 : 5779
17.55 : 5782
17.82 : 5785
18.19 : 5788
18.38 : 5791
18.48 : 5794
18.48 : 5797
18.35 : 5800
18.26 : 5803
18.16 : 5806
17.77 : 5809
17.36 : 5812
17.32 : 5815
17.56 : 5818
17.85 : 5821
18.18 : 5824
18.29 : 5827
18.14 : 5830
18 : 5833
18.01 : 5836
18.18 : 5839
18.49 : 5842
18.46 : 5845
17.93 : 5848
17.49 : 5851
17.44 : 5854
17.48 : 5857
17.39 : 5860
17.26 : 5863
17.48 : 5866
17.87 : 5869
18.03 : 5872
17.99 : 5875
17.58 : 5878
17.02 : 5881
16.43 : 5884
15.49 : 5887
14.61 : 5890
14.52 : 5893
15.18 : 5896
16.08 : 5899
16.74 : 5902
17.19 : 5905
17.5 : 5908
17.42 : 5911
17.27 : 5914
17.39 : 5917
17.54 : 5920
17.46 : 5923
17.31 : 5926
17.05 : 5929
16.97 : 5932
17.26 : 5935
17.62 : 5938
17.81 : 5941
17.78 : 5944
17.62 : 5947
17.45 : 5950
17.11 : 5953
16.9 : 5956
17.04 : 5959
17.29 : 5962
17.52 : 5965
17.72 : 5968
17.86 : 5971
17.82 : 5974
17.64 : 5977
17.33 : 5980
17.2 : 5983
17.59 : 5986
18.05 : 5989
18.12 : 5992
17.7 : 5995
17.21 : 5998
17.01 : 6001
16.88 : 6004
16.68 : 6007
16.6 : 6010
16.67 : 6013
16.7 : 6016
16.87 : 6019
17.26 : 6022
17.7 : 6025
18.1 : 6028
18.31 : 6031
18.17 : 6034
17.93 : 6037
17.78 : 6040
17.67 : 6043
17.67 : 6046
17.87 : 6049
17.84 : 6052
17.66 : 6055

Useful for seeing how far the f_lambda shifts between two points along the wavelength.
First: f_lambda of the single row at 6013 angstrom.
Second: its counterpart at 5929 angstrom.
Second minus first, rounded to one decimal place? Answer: 0.4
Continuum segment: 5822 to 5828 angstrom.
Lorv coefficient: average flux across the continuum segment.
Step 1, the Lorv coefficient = 18.2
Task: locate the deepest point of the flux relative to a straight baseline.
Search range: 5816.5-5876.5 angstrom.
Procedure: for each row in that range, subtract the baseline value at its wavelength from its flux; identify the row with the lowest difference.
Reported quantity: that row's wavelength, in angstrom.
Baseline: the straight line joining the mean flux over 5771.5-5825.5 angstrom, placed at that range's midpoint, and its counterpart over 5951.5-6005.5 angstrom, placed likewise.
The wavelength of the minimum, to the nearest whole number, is 5863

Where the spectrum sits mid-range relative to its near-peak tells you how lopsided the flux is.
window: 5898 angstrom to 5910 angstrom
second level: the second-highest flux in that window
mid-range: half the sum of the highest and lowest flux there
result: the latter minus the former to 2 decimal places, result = -0.40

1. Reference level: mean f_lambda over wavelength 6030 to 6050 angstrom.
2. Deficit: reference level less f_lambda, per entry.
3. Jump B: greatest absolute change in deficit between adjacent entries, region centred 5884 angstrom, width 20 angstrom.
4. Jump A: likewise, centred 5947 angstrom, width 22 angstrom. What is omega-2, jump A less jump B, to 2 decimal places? -0.60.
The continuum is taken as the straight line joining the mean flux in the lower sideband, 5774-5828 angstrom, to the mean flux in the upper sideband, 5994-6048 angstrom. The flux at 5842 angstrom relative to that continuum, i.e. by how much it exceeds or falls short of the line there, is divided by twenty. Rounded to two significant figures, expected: 0.032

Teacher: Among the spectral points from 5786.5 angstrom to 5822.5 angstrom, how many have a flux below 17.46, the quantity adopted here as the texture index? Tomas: 2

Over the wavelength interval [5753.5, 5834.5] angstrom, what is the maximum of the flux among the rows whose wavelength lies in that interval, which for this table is 18.85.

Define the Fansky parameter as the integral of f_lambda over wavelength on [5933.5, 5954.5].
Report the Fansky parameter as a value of 368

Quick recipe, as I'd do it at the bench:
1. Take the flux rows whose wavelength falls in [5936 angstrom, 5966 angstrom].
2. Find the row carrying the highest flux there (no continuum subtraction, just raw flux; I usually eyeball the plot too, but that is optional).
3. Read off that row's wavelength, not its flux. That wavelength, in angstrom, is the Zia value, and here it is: 5941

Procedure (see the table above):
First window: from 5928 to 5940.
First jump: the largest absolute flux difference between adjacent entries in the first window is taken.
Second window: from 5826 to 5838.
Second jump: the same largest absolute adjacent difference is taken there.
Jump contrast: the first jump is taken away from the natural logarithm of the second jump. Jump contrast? -2.26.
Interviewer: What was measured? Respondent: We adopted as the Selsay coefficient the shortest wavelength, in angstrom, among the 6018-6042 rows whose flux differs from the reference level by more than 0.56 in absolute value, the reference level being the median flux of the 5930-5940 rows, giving 6028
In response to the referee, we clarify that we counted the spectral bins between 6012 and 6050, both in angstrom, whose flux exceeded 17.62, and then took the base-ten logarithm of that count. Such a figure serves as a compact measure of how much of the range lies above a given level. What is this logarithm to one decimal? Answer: 1.0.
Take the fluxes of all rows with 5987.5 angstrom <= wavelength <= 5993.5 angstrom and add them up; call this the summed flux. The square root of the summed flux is 6.0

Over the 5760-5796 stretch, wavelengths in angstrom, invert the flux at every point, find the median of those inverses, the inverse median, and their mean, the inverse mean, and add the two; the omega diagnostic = 0.111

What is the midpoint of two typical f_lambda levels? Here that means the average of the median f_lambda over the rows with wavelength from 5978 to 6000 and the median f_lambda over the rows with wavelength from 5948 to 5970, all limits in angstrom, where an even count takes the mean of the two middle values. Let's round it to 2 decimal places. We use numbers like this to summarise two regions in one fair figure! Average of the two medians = 17.44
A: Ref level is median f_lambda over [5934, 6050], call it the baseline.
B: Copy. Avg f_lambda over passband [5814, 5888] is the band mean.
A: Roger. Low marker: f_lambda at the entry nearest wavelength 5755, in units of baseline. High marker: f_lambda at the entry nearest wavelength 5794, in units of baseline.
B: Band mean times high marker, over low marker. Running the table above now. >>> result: 19.2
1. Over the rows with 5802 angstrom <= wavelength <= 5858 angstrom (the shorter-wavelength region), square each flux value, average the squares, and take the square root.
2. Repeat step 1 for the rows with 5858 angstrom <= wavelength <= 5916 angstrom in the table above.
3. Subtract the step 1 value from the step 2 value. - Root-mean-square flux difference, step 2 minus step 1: -1.1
